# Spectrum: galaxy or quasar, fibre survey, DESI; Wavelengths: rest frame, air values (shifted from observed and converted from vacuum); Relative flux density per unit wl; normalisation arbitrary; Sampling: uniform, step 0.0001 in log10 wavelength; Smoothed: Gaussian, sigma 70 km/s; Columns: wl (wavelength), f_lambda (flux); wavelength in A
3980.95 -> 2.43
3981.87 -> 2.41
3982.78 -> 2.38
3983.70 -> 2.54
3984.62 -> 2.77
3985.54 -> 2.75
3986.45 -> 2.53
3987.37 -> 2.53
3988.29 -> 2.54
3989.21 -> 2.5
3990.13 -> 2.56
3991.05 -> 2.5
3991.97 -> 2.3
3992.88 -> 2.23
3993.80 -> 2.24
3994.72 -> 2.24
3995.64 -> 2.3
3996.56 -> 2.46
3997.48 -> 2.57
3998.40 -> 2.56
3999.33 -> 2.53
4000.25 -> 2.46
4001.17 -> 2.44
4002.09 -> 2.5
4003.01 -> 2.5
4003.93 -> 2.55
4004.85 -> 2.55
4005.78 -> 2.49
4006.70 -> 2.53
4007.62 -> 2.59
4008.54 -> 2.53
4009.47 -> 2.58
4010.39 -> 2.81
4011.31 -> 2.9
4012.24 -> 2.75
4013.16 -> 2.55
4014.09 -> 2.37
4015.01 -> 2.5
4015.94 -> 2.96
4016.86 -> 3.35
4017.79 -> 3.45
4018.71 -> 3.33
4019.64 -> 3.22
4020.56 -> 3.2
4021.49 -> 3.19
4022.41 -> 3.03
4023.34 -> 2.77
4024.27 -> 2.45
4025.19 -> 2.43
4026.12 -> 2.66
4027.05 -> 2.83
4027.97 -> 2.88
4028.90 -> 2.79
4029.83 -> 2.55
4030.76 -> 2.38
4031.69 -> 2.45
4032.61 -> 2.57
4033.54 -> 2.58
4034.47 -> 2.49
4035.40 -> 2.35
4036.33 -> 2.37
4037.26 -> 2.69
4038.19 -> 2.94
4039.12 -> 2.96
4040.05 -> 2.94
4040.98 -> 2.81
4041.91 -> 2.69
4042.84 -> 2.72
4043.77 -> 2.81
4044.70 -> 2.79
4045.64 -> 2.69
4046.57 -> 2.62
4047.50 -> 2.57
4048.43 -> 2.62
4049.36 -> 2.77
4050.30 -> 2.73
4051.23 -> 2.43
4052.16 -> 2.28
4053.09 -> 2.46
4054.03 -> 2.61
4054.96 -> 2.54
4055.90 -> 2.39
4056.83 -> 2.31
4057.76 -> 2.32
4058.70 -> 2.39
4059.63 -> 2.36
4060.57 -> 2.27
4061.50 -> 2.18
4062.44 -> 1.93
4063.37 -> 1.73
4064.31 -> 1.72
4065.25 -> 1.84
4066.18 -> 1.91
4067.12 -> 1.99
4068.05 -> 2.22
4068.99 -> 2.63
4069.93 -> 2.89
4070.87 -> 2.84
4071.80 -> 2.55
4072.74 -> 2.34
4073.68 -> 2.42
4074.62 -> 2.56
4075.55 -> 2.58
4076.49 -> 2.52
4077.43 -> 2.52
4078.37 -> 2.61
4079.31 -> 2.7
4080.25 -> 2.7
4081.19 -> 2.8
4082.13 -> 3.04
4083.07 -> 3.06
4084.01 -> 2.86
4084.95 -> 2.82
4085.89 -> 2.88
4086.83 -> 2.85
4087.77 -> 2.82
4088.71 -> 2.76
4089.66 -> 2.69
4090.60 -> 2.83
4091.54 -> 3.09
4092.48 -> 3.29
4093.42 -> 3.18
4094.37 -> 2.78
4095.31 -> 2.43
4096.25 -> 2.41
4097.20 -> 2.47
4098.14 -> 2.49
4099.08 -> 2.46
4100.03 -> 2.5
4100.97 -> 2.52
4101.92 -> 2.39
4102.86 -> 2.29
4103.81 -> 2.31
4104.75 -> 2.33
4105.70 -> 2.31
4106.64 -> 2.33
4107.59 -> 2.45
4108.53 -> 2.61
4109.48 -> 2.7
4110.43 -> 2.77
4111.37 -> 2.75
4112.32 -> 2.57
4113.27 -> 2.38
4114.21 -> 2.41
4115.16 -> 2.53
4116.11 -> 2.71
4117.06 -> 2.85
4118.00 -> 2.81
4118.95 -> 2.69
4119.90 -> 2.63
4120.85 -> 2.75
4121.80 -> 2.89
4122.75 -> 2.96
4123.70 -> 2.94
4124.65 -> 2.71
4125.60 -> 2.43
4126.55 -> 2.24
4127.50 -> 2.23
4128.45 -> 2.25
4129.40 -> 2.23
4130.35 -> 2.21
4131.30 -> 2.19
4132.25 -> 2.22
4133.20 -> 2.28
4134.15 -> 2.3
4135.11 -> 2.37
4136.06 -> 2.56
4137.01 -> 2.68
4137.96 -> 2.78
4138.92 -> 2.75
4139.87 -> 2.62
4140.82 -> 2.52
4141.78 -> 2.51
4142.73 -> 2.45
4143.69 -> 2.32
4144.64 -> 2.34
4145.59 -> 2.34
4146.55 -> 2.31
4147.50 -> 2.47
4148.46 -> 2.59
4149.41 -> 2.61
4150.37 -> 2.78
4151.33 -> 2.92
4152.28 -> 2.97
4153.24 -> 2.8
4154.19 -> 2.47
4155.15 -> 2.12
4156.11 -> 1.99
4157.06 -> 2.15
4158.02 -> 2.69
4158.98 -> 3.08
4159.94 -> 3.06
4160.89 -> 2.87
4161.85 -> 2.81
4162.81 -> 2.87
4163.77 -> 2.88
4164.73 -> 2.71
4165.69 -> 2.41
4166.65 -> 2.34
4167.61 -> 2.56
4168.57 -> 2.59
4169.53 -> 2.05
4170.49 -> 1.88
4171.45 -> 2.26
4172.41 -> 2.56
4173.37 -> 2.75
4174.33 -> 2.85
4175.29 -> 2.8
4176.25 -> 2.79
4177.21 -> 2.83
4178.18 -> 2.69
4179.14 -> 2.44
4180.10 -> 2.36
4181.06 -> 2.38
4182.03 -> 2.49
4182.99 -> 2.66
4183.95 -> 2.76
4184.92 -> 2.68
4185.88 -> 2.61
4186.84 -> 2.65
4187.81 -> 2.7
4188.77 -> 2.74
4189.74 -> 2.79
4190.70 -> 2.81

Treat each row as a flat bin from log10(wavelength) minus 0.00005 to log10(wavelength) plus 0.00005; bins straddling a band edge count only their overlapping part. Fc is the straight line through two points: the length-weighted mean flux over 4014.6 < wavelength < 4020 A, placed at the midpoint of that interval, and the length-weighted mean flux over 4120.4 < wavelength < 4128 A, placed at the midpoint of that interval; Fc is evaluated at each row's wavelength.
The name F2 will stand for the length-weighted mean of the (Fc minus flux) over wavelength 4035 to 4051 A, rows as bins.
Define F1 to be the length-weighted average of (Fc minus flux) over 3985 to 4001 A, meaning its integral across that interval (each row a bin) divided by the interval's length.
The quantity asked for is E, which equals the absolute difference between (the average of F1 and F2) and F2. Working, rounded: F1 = 0.79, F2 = 0.31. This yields 0.24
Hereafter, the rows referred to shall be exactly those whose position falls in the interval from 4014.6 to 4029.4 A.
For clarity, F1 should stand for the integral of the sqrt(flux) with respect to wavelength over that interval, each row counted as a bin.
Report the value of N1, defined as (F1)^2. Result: 642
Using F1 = 25.3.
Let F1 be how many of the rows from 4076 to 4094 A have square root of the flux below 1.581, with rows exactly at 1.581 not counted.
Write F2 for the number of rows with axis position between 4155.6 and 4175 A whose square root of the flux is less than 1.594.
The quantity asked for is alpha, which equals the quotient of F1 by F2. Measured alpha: 0.0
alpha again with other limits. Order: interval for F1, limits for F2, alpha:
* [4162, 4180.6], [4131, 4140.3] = 1.4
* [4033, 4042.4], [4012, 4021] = 1.5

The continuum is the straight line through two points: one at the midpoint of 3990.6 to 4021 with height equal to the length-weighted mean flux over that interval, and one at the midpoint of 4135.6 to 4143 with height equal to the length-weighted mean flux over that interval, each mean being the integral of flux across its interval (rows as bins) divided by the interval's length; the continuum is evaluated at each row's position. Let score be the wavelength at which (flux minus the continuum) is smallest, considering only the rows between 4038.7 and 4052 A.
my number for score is 4051.23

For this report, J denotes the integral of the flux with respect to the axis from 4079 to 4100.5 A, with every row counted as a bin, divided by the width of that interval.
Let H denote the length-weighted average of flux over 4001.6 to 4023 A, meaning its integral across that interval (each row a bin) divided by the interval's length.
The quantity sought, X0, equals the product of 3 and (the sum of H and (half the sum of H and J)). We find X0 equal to 16.8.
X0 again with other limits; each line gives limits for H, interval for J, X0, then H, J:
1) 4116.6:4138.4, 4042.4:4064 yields 15.1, 2.53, 2.5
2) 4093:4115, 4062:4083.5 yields 15.0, 2.51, 2.4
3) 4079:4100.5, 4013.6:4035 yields 16.7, 2.78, 2.8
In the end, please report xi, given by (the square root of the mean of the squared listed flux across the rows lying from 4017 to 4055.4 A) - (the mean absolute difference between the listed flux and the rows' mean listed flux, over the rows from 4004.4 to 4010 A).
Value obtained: 2.71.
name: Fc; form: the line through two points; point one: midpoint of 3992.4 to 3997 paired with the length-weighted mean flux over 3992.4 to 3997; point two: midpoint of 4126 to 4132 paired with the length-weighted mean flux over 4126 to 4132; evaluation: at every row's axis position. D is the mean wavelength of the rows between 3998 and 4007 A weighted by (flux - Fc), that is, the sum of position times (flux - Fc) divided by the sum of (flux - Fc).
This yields 4002.6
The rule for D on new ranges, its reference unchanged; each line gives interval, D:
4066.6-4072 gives 4070.9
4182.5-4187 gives 4184.8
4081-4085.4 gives 4083.0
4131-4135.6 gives 4135.1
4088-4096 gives 4092.0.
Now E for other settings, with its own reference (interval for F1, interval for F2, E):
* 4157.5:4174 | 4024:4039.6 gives 0.31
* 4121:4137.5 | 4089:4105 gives 0.01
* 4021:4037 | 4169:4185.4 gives 0.30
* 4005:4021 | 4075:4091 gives 0.13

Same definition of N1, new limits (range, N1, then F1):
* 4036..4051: 614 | 24.8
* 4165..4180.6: 610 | 24.7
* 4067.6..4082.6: 588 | 24.3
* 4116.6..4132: 605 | 24.6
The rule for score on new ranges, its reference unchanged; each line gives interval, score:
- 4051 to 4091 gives 4064.31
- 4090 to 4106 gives 4102.86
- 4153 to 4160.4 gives 4156.11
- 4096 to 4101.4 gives 4096.25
